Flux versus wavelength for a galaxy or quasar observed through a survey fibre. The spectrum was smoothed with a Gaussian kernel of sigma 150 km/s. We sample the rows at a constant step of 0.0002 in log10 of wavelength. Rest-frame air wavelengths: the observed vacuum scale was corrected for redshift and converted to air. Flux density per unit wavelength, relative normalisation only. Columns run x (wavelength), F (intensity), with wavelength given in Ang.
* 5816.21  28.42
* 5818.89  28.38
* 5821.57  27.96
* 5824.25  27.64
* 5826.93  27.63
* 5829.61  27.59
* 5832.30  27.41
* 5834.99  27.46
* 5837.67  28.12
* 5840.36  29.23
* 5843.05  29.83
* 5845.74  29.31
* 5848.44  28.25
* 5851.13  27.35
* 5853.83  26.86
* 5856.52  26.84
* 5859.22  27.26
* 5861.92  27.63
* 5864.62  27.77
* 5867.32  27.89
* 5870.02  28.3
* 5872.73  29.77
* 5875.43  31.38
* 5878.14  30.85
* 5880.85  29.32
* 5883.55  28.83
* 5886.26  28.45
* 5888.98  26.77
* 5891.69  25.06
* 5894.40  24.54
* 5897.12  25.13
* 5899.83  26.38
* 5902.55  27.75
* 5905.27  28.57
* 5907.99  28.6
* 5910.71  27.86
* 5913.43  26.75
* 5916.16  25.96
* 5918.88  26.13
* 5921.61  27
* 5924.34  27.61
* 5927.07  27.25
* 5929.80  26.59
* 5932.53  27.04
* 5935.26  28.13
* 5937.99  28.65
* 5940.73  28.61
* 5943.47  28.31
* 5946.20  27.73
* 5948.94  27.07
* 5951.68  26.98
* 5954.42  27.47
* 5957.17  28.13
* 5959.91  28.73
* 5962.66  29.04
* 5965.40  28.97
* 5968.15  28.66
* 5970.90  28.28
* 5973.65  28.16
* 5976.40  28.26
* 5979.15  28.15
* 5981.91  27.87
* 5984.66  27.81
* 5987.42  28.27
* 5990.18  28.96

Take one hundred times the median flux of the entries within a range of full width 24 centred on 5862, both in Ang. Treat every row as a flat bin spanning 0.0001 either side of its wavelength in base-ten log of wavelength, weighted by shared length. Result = 2763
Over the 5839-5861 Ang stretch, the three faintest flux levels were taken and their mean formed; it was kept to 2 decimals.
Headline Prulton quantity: 26.99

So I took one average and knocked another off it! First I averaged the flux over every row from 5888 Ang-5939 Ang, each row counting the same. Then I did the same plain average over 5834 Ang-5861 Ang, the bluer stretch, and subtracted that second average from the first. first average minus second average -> -1.1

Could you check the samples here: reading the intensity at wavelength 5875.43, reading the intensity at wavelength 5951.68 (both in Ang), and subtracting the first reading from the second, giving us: -4.4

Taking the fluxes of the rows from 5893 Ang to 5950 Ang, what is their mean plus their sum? 599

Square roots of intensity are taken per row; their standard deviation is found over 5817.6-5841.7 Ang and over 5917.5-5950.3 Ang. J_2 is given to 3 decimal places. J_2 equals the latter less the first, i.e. 0.022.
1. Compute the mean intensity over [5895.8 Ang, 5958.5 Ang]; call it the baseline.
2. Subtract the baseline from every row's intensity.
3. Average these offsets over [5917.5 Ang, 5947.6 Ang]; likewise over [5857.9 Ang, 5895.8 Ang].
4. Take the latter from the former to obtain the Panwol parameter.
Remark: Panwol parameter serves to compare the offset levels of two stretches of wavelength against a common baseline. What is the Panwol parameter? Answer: -0.6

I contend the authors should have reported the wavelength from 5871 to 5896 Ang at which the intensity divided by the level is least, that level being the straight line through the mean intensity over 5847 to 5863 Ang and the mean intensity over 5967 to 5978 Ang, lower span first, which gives 5894.40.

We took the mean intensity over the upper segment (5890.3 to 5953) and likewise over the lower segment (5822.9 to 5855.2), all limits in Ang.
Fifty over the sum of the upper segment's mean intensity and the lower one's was 0.906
